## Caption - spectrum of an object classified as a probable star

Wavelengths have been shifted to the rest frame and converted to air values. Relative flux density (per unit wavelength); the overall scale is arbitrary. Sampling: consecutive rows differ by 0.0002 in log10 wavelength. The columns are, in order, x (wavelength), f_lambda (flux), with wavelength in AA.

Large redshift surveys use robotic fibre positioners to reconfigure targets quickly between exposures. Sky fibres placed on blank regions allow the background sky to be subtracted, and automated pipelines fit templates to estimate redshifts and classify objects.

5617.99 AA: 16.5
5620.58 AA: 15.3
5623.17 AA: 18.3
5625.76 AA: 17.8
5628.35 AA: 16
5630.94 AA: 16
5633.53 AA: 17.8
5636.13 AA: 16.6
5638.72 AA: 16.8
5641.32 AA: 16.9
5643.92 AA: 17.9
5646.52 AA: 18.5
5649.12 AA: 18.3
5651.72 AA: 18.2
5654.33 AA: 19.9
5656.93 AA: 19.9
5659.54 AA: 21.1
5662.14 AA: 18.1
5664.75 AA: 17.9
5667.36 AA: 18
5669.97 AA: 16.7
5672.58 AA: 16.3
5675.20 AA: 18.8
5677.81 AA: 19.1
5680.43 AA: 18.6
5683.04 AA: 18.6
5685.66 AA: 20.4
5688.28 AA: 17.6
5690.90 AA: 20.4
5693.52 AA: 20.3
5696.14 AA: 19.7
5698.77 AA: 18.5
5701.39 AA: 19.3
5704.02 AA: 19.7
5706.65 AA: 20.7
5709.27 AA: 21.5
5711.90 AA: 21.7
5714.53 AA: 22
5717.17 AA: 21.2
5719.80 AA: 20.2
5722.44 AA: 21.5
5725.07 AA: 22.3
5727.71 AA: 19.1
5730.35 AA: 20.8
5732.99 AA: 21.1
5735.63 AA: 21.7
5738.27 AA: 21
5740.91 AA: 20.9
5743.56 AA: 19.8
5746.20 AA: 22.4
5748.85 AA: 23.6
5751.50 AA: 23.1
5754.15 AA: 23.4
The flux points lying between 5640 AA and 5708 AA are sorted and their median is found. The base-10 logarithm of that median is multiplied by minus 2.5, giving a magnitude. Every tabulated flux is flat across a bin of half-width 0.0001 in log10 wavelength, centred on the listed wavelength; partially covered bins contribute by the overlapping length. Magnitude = -3.17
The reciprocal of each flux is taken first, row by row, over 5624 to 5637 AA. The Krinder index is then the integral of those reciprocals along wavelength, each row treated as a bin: 0.77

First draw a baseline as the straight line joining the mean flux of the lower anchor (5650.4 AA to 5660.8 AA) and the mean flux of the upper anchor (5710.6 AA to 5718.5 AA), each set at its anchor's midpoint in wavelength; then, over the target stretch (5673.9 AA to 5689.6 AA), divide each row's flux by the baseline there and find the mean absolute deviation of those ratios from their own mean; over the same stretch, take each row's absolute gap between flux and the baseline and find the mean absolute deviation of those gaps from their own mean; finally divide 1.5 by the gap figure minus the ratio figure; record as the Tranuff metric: 2.4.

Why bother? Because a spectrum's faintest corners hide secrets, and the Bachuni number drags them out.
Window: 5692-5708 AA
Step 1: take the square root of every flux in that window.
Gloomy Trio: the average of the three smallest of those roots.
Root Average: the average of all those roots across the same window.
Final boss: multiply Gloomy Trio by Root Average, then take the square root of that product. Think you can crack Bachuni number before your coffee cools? 4.41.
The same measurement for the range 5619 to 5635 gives 4.04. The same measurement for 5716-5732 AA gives 4.52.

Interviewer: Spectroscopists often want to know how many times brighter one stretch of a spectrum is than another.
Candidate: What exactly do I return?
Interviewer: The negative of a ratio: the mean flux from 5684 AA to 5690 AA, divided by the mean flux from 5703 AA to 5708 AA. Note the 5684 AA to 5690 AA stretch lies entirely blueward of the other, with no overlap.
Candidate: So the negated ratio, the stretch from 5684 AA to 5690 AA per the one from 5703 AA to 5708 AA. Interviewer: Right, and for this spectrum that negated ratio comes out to -0.94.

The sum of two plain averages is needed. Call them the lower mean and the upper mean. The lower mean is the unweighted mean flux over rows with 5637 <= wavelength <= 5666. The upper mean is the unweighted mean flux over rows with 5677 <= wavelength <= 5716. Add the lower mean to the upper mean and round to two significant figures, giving 38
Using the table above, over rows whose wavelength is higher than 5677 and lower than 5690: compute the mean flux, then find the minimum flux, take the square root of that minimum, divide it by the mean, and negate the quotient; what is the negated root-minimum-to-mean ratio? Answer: -0.222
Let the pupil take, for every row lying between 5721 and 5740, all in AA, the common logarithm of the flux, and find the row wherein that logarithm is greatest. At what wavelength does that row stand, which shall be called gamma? 5725.07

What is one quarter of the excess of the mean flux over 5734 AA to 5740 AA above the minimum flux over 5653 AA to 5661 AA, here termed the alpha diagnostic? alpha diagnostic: 0.36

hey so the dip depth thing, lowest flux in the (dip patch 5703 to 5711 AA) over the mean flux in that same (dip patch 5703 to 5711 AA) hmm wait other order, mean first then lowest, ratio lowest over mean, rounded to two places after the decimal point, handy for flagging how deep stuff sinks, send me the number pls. 0.95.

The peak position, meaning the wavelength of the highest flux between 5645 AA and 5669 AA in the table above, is 5659.54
